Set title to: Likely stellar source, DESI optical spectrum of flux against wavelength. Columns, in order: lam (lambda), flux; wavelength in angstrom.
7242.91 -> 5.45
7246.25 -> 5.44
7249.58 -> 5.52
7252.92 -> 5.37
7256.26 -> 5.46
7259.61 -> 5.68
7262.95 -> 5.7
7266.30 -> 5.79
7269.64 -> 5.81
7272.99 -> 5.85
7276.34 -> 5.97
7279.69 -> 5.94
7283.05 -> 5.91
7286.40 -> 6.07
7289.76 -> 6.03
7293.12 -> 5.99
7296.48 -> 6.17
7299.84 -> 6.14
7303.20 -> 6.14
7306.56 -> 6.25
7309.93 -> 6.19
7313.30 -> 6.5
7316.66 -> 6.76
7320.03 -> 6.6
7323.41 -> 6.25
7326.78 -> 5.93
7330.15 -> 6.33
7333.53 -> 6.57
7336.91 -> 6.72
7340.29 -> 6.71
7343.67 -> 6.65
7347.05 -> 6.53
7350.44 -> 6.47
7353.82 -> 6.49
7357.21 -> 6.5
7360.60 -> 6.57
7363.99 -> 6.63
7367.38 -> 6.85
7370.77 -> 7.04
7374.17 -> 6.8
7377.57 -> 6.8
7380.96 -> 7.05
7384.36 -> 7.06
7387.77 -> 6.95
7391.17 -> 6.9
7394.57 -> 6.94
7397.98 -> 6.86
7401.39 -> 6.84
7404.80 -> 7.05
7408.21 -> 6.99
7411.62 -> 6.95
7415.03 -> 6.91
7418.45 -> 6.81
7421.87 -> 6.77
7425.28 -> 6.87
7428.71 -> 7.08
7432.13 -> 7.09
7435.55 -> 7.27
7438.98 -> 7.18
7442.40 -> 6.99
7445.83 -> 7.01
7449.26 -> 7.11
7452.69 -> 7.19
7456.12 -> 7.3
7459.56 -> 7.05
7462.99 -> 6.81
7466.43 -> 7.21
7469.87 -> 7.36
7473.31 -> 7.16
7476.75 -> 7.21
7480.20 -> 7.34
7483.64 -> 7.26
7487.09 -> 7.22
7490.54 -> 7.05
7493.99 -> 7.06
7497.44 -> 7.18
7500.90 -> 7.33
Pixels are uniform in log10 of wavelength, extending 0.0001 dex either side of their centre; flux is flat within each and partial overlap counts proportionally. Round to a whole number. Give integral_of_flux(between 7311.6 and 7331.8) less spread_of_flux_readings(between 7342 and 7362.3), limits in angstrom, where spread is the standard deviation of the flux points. 129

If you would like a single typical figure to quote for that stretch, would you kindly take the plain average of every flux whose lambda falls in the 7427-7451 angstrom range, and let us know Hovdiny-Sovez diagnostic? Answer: 7.1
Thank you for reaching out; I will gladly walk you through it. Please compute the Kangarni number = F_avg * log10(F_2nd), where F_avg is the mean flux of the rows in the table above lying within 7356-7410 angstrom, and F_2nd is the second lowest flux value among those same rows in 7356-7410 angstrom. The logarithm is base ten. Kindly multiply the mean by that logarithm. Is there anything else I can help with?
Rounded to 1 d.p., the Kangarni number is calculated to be 5.6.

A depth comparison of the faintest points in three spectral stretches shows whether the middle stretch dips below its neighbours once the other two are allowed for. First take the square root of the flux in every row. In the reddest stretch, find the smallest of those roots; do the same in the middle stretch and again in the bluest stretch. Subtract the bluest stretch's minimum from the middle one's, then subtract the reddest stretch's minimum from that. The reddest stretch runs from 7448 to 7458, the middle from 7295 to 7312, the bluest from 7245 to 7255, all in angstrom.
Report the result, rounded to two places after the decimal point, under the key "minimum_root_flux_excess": -2.51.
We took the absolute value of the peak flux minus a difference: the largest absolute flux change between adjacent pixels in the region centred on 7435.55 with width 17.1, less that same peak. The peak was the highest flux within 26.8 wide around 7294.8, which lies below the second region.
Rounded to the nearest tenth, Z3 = 12.3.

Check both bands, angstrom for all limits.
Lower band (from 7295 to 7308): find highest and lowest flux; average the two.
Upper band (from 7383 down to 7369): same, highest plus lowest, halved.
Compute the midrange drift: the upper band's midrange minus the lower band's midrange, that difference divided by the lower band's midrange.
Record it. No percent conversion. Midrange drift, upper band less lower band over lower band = 0.12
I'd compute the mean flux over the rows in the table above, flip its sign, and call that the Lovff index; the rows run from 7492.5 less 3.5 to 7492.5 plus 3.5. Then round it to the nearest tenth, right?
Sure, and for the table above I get -7.1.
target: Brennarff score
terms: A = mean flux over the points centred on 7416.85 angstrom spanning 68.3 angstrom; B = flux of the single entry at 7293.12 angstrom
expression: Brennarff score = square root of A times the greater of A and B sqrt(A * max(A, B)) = 6.98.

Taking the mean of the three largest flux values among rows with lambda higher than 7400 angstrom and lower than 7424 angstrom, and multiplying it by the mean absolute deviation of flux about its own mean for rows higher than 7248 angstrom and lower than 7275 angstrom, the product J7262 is 1.0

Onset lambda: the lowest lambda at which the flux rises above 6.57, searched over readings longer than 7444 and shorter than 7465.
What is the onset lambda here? 7445.83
